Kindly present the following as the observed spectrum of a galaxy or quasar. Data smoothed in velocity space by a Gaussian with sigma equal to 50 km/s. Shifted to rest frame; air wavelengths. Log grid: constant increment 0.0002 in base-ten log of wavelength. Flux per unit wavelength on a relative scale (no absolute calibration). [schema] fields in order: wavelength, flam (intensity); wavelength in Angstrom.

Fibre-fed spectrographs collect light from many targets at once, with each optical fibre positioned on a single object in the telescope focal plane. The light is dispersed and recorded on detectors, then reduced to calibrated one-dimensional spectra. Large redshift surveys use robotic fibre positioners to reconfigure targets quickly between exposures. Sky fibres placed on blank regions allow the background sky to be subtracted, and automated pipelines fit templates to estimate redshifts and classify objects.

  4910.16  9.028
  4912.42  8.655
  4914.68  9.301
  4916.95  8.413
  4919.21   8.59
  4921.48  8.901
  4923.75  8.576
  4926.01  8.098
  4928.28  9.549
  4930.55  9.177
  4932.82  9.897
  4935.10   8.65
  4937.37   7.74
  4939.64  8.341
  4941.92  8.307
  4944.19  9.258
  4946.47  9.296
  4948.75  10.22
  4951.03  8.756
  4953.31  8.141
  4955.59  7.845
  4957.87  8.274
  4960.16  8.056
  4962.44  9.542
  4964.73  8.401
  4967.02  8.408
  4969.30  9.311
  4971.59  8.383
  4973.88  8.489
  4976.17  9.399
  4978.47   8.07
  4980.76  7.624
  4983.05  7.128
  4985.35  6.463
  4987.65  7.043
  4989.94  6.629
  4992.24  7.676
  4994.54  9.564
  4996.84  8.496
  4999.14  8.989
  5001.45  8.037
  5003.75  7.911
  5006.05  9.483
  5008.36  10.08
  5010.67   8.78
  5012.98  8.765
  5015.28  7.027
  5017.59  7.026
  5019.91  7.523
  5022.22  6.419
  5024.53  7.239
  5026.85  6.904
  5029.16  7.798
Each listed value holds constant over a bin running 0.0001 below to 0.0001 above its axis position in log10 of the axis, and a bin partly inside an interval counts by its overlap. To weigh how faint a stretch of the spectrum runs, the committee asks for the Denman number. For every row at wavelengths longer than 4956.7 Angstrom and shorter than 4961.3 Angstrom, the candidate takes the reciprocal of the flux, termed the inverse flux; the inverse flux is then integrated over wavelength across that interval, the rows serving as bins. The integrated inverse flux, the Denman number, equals 0.56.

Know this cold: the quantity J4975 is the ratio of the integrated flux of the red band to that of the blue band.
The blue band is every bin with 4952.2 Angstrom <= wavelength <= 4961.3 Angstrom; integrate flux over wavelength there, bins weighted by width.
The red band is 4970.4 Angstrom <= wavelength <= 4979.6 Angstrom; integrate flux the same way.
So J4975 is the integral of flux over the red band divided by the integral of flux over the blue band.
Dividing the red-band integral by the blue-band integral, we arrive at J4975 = 1.07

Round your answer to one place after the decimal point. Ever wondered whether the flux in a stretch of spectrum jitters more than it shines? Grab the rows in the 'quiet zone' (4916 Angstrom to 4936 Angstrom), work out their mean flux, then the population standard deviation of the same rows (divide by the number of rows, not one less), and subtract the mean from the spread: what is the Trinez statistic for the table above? -8.3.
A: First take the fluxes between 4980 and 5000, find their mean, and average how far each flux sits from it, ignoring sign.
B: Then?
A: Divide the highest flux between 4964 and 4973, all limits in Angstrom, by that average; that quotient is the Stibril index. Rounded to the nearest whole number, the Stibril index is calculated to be 11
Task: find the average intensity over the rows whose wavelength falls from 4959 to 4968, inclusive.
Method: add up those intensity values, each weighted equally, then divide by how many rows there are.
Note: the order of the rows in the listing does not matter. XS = 8.60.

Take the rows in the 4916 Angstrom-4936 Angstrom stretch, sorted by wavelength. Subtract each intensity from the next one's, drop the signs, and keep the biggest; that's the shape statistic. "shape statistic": 1.5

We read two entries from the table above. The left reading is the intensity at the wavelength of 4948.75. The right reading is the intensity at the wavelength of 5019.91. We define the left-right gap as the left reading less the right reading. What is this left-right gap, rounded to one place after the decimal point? 2.7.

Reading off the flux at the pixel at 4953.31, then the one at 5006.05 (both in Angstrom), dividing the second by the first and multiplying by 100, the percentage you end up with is 116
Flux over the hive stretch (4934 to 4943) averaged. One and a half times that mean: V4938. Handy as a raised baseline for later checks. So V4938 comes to 12.4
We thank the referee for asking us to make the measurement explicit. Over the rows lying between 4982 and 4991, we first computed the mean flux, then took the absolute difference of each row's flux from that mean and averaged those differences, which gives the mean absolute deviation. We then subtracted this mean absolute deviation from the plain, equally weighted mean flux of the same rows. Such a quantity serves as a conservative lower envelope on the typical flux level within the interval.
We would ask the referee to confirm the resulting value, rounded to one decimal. 6.5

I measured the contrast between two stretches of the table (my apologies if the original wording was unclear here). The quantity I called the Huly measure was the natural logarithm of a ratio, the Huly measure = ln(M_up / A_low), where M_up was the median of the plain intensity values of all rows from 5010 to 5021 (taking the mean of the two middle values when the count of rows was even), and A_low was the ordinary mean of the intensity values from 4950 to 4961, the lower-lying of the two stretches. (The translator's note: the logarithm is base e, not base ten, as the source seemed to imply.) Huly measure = -0.09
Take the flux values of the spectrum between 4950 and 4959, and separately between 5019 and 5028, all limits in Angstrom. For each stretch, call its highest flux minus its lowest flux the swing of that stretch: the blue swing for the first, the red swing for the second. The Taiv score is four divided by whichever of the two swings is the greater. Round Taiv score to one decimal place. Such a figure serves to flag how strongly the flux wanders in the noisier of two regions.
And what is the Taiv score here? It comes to 3.6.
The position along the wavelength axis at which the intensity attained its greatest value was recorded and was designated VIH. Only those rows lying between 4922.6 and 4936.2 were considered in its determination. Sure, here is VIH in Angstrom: 4932.82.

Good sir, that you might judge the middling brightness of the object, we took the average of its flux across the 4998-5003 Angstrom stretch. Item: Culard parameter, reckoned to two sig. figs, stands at 8.5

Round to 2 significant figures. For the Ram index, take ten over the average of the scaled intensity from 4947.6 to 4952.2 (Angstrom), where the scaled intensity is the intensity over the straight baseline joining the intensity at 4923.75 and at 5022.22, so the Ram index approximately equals 8.4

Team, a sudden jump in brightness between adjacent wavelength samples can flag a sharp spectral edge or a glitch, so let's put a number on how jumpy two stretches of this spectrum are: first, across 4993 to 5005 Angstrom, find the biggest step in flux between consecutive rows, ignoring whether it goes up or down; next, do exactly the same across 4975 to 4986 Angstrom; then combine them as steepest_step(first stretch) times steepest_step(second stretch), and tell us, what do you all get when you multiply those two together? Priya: 1.4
